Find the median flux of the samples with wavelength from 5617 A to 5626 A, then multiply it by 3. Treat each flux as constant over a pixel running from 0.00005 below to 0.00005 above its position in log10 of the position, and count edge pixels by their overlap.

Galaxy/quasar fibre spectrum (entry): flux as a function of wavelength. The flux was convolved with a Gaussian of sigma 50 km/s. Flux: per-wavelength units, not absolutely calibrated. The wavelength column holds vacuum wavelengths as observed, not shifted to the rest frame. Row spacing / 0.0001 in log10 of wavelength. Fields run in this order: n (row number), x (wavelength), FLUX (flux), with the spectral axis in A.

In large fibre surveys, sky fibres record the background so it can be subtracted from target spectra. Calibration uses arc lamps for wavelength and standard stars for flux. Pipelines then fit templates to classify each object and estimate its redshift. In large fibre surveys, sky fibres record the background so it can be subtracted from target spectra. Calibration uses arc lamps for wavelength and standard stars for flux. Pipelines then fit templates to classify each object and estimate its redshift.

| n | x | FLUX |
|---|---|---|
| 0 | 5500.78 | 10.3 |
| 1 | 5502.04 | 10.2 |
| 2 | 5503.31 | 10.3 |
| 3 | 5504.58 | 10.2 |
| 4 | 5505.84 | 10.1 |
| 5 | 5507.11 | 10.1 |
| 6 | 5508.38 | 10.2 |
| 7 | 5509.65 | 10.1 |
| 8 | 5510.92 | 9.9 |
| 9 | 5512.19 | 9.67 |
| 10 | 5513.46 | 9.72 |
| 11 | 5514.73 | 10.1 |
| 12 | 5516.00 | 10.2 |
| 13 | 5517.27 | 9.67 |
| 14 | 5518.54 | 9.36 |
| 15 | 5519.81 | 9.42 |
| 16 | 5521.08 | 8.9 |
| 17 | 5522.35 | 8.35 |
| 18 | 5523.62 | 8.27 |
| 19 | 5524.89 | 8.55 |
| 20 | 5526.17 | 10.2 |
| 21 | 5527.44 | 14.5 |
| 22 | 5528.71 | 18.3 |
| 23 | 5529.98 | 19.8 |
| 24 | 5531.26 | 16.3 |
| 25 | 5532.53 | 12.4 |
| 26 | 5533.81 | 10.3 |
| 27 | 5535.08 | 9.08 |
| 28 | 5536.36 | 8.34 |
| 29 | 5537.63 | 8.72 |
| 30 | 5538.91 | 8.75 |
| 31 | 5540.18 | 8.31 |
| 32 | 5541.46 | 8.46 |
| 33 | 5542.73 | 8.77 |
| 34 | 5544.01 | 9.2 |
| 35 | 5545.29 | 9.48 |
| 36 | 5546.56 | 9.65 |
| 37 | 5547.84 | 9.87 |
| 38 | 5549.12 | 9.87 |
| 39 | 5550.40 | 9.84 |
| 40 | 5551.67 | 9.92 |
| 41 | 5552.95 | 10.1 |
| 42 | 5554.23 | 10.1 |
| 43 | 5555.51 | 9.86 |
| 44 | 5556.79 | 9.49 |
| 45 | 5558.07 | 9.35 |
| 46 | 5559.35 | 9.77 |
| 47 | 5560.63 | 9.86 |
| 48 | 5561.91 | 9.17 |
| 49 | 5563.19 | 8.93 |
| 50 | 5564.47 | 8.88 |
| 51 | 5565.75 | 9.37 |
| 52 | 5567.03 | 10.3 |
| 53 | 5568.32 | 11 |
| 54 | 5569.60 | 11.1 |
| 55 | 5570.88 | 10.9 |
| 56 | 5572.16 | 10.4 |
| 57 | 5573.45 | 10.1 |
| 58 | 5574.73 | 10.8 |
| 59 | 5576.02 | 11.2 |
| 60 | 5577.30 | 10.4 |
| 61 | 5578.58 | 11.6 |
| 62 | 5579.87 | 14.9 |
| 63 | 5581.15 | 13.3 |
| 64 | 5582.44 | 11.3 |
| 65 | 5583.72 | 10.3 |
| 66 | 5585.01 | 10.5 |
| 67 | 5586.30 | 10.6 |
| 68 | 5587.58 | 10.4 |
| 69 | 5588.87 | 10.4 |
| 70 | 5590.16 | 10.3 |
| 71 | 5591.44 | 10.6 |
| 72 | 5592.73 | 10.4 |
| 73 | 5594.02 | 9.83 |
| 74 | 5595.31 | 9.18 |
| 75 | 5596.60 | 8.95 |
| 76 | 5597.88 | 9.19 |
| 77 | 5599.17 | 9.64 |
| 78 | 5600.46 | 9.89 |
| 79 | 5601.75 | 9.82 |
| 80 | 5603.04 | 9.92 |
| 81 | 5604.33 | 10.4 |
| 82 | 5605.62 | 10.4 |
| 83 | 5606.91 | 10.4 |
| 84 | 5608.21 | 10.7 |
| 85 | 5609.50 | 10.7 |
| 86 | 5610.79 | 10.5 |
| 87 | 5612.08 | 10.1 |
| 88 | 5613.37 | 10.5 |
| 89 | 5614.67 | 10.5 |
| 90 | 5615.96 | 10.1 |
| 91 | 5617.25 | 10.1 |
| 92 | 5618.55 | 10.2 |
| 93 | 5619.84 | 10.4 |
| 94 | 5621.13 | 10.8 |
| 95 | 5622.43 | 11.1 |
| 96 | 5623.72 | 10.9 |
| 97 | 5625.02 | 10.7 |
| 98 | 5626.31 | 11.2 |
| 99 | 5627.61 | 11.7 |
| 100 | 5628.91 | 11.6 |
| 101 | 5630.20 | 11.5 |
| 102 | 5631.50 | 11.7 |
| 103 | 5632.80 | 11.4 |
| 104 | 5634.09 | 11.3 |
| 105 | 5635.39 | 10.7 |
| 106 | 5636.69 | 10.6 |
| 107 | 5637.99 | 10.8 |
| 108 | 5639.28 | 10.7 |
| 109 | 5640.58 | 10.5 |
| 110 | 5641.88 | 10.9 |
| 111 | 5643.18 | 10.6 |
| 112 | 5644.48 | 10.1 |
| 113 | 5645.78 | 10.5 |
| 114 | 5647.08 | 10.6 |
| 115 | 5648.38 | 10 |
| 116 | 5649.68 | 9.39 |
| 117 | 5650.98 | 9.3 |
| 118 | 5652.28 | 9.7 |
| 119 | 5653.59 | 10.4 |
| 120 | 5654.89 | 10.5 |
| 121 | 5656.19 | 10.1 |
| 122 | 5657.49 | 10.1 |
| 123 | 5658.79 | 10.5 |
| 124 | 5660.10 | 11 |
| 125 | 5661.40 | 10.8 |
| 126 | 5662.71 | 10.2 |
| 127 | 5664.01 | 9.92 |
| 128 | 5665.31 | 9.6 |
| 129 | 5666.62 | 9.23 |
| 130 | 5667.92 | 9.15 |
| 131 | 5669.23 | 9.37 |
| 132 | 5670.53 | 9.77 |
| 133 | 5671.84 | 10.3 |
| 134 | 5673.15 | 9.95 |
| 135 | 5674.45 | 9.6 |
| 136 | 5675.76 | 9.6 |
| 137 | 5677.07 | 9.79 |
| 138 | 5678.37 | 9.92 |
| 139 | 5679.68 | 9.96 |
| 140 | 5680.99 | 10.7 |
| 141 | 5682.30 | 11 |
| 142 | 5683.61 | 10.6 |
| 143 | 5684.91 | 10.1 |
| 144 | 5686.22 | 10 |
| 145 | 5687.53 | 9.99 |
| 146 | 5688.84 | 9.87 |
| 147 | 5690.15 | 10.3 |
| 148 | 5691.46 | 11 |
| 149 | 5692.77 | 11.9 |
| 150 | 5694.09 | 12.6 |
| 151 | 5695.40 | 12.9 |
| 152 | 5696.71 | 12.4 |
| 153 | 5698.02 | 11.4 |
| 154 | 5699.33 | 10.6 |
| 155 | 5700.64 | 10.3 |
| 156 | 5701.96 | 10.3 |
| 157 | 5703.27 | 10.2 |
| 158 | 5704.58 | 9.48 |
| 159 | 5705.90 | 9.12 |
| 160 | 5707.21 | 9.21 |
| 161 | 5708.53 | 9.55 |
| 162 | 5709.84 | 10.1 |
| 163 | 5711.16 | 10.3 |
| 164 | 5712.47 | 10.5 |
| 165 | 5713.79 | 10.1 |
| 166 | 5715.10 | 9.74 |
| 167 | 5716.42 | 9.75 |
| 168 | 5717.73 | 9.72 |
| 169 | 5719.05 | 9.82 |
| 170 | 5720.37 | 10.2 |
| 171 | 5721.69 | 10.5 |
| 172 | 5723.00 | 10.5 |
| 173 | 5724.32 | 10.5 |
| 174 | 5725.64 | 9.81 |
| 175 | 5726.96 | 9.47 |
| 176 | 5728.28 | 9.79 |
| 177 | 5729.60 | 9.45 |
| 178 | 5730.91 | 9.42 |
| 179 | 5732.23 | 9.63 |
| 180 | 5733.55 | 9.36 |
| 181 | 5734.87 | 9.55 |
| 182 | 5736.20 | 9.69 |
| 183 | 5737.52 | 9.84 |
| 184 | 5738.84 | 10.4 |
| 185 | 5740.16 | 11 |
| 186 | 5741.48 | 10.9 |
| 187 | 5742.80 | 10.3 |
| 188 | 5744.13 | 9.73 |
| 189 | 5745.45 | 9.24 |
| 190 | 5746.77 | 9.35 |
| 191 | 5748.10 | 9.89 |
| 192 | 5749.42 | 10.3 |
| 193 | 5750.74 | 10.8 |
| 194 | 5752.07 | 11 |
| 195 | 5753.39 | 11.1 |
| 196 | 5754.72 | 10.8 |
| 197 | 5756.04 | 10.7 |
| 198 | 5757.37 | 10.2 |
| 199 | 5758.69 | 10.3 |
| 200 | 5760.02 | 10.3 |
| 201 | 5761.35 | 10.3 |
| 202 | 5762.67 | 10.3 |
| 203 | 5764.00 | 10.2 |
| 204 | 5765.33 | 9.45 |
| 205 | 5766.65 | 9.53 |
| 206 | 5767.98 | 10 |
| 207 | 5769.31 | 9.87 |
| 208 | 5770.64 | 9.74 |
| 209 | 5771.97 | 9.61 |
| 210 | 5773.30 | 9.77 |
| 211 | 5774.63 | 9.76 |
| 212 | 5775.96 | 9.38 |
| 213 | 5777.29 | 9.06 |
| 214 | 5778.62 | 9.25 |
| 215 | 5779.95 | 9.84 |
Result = 32.1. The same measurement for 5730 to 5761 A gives 30.9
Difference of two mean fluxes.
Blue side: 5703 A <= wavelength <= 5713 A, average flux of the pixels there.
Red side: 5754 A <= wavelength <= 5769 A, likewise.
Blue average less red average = -0.4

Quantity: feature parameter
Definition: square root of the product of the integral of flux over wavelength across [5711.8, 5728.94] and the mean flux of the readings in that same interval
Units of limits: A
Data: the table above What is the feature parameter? 41.5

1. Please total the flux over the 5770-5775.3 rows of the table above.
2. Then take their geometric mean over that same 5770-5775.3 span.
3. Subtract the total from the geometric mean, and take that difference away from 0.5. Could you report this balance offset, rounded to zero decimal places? 30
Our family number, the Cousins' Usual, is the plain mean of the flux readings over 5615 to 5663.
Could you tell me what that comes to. 10.61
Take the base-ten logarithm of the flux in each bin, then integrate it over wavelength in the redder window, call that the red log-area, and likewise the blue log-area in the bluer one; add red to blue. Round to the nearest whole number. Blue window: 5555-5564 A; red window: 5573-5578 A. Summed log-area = 14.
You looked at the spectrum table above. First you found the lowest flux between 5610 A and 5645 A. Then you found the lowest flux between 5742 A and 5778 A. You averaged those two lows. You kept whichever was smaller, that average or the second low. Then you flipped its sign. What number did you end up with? -9.06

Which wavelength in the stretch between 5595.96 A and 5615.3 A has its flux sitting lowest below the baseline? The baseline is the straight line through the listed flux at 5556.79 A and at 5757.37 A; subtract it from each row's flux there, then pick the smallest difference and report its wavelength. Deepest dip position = 5596.60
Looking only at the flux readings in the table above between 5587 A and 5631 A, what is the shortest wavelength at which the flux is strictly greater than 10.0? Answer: 5587.58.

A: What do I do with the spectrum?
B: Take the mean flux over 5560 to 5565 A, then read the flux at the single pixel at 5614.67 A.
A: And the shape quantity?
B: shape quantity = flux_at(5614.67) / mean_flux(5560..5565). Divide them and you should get 1.14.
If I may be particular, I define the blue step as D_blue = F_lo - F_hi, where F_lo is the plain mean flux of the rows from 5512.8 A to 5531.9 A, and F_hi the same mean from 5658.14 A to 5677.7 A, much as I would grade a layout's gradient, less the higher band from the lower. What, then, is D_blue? 1.5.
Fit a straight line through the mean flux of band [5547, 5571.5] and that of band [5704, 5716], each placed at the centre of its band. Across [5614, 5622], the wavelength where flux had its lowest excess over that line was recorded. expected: 5615.96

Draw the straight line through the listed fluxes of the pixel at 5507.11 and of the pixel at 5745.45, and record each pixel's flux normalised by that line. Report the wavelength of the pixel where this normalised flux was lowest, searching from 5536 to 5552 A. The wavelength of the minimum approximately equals 5540.18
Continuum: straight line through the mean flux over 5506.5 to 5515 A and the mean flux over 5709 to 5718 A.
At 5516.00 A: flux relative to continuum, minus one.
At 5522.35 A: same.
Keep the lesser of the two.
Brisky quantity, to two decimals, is -0.16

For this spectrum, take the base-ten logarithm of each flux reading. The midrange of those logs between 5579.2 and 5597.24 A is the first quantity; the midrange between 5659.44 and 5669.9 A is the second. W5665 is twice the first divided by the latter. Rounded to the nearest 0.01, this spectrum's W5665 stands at 2.12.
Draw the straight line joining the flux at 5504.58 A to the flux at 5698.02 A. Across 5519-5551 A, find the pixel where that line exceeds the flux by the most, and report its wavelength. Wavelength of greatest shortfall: 5540.18 A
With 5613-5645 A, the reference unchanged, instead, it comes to 5644.48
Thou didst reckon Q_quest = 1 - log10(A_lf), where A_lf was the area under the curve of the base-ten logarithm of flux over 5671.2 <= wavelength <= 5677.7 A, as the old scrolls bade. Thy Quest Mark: 0.19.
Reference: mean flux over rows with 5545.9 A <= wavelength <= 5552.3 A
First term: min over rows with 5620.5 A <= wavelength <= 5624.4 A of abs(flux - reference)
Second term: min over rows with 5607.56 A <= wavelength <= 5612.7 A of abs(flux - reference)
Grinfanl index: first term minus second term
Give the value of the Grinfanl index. 0.70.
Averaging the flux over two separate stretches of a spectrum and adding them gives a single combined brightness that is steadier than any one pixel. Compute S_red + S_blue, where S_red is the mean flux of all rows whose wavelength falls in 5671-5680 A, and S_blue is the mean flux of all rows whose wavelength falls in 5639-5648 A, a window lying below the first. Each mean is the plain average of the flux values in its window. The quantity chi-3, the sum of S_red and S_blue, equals 20.4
